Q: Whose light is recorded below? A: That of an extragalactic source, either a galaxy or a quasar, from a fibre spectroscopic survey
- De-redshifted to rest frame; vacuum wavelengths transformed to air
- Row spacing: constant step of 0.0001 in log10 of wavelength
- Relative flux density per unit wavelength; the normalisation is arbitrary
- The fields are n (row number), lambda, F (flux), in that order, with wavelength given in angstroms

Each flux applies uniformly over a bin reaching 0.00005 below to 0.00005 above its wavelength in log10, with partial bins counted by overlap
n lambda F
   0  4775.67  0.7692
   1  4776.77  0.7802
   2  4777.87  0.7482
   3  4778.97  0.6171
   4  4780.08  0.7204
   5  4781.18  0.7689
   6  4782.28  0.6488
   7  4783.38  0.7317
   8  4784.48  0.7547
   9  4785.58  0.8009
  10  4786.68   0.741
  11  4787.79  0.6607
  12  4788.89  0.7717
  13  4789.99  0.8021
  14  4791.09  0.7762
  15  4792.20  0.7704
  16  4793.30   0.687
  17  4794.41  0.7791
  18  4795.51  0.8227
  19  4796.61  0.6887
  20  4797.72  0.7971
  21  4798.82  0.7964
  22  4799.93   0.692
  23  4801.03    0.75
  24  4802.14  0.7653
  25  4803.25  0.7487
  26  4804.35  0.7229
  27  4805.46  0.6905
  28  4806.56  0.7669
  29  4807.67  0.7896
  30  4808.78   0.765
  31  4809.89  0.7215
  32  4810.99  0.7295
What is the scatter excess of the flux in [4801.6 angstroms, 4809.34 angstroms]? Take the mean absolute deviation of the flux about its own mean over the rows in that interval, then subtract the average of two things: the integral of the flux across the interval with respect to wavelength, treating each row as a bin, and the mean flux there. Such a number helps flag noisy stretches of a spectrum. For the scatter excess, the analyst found -3.3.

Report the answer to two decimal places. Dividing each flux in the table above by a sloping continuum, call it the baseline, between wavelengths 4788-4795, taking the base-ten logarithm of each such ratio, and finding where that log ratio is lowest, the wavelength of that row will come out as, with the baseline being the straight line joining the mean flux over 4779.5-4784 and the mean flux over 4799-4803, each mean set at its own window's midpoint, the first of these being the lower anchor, 4793.30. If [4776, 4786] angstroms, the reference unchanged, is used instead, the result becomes 4778.97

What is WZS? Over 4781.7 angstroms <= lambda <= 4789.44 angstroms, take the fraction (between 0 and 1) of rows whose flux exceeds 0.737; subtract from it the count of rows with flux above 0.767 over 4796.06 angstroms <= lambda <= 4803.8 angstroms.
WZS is -1.4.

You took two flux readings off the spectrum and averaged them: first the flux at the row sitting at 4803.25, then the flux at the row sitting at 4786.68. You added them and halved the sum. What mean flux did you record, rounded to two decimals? 0.74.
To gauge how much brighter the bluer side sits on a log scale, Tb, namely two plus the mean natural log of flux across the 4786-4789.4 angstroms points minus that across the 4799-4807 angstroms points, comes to 1.99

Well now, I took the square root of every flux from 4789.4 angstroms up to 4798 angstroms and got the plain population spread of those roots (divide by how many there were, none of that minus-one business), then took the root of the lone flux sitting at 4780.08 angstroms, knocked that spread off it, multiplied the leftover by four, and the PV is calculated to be 3.29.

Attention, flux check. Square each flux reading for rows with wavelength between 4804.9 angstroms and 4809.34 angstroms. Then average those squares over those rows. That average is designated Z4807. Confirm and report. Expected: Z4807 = 0.568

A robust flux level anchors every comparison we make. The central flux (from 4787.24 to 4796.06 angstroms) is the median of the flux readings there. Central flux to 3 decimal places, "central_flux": 0.774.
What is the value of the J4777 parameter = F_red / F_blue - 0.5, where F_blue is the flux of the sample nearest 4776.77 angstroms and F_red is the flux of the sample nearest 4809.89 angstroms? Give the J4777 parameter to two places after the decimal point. 0.42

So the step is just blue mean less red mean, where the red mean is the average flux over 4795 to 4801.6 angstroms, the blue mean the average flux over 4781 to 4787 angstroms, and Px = -0.02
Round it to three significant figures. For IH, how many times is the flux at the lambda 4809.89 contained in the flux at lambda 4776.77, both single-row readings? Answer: 1.08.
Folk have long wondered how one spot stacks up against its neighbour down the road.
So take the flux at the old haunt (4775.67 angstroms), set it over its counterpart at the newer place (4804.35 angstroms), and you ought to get 1.06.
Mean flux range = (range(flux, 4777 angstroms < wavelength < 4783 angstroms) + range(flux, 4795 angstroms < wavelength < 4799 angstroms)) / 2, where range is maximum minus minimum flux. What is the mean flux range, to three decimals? 0.143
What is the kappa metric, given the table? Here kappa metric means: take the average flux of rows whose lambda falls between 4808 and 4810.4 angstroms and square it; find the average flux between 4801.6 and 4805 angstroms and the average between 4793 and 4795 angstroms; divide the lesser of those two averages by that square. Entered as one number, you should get 1.33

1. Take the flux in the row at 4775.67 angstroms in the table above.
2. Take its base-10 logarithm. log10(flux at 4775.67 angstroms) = -0.11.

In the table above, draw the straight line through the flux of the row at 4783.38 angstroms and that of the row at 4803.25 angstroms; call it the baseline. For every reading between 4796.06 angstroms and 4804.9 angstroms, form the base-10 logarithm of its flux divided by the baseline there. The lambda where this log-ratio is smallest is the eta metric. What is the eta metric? 4796.61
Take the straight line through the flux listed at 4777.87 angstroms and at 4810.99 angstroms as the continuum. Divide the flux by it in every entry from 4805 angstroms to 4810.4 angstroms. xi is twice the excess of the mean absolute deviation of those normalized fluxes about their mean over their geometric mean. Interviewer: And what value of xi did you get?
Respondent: -1.95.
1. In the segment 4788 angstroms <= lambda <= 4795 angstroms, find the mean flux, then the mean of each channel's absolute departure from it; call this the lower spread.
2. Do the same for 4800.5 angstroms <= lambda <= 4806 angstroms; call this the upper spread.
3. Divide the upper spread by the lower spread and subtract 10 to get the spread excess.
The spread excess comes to -9.1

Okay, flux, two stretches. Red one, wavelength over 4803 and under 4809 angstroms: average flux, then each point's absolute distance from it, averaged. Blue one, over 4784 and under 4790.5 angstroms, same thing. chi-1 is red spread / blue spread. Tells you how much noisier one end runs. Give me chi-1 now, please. 0.74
